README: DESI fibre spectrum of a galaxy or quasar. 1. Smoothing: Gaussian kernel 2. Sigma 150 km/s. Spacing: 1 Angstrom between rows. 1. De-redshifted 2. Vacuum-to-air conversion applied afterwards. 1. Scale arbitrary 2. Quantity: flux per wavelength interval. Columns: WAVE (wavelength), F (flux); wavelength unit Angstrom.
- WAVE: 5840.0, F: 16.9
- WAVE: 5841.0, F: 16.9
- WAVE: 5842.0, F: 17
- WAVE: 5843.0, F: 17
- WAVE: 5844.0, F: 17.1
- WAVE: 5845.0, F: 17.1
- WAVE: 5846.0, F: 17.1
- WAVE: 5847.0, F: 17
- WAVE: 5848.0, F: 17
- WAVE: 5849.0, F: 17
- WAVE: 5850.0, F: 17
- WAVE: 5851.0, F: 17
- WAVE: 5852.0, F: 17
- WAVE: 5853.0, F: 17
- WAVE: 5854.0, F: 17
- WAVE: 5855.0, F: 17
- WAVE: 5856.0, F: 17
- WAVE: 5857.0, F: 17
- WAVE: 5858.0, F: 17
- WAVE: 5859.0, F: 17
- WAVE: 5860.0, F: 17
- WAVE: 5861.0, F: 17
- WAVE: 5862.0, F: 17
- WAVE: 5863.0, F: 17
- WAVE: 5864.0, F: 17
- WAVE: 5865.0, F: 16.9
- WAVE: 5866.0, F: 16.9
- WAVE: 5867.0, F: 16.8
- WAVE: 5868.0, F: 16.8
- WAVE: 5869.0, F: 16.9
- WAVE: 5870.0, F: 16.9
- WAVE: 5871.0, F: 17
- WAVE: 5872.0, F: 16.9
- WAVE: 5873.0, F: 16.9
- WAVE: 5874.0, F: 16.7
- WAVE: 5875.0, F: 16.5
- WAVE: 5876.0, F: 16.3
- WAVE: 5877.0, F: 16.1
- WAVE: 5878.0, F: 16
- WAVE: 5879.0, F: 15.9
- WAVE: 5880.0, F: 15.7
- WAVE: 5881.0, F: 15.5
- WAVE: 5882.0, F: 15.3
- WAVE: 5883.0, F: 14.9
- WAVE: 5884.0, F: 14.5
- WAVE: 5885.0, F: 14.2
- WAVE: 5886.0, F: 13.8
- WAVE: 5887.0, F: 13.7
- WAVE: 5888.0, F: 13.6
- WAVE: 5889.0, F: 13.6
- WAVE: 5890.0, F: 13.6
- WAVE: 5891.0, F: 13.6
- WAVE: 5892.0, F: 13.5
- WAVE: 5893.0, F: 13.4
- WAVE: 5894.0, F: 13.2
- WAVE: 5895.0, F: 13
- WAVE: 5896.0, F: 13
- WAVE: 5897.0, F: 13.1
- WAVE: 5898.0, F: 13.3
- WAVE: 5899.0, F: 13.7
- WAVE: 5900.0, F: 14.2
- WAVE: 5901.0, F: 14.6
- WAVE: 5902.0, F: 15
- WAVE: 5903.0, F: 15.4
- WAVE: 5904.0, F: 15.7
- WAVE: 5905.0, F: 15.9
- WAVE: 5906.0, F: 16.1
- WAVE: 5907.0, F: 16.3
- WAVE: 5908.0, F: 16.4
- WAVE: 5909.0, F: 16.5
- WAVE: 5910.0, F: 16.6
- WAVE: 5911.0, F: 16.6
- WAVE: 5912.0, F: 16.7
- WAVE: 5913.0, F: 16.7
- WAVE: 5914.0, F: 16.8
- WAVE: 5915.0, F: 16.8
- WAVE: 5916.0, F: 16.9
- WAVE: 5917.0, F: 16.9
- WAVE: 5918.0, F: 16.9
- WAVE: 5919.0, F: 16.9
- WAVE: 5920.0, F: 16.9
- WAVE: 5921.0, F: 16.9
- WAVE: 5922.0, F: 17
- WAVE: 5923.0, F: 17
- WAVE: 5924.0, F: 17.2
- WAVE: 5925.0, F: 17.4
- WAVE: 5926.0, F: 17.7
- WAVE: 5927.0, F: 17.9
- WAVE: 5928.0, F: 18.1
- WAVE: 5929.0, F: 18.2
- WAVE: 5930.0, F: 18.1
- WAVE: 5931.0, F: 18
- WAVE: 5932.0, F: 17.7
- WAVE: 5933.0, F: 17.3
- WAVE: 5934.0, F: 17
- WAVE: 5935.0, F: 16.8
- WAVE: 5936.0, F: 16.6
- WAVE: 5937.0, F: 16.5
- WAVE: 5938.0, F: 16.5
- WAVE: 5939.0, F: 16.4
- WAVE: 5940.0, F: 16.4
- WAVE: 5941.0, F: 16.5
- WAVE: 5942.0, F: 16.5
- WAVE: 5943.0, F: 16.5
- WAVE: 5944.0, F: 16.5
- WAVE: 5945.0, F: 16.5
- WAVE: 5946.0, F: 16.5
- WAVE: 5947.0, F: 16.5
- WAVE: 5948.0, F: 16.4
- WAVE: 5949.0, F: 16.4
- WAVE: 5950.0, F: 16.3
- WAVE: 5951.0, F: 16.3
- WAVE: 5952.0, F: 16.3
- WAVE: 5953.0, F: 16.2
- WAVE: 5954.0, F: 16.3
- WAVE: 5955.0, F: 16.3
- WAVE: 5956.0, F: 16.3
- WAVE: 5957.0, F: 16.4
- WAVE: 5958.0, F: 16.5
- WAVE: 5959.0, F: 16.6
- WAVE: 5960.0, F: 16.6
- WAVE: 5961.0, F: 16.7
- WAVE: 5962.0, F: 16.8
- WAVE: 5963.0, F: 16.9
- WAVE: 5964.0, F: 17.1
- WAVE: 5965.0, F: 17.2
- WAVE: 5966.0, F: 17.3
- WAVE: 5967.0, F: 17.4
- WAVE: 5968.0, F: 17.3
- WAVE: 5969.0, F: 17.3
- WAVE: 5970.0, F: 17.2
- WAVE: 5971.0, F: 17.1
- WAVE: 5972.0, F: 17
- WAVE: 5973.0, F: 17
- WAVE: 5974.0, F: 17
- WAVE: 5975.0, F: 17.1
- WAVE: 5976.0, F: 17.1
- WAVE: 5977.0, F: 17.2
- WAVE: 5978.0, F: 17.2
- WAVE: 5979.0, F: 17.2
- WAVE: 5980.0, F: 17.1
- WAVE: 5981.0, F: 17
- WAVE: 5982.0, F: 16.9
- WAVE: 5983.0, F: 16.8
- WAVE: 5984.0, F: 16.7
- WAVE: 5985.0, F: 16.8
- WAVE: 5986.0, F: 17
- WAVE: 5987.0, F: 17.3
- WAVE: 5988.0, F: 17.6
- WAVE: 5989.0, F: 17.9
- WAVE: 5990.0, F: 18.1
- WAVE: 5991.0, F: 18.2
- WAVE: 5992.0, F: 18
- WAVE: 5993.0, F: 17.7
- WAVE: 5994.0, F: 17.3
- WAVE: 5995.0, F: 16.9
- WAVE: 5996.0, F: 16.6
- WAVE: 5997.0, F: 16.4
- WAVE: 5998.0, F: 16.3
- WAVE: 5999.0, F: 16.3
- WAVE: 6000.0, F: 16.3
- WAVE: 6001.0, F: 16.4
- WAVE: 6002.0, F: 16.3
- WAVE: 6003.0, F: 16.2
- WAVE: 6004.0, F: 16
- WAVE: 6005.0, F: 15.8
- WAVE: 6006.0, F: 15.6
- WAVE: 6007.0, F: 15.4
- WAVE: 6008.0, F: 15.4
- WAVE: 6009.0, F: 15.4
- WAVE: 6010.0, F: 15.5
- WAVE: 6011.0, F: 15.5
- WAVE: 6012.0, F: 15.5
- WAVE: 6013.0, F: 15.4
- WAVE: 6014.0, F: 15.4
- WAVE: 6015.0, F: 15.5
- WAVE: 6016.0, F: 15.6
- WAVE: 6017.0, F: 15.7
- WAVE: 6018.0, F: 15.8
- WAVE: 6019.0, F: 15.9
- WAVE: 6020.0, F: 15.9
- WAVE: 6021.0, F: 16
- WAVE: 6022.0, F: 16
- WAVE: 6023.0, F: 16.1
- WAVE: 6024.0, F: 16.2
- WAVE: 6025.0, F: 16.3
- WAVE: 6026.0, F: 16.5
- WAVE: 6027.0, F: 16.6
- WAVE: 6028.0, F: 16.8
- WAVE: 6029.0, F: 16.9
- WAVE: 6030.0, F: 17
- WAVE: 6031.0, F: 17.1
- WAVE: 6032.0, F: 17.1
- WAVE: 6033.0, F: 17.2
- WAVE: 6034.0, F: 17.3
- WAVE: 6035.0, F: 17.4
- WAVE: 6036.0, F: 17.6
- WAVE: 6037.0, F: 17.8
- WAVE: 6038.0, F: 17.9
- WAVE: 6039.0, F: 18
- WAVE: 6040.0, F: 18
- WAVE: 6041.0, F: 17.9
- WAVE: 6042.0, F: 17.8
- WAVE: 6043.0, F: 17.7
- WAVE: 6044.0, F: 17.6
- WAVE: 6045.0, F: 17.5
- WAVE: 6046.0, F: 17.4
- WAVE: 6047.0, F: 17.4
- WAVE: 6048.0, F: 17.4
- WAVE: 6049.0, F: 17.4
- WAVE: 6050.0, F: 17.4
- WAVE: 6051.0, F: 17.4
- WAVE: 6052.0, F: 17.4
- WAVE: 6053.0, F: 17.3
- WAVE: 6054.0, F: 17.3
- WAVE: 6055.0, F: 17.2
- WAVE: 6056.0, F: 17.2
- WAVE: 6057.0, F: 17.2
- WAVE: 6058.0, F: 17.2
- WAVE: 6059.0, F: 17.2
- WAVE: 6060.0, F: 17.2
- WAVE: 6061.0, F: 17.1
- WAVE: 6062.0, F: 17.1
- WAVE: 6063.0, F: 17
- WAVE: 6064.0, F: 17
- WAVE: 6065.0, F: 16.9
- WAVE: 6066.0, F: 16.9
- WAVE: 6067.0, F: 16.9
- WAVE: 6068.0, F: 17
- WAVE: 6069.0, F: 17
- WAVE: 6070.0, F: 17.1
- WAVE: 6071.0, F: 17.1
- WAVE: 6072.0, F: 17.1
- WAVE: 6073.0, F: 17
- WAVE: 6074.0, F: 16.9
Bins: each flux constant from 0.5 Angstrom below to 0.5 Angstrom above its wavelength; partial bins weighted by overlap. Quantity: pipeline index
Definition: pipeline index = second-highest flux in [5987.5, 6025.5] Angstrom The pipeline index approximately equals 18.1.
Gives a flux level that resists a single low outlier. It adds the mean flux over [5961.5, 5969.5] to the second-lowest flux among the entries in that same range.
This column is 34.1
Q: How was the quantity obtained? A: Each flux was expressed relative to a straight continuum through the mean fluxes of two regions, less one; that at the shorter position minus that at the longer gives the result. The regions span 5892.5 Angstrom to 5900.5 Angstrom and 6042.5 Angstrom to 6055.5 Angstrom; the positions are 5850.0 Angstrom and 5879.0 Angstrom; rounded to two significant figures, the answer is 0.17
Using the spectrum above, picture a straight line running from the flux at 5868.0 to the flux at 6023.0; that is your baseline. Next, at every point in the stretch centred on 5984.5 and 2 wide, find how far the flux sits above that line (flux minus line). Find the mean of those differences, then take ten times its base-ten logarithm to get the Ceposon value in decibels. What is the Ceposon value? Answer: -3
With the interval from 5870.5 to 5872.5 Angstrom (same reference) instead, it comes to -8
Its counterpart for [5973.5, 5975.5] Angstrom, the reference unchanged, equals -1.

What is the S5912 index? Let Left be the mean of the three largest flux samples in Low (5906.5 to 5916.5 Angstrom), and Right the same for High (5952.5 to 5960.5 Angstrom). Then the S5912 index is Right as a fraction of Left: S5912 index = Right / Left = 0.98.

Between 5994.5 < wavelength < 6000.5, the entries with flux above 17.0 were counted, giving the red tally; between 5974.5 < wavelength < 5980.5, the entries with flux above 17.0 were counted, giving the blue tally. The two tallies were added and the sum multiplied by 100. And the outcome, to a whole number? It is 600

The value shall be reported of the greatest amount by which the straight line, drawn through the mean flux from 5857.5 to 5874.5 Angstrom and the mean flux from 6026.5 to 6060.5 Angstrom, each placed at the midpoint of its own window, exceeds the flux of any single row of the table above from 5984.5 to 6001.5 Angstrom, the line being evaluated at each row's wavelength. 1.0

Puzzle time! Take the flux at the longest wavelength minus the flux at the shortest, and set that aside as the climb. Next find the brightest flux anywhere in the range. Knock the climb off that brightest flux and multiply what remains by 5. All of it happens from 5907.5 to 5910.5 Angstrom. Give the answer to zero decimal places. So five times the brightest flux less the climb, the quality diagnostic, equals 82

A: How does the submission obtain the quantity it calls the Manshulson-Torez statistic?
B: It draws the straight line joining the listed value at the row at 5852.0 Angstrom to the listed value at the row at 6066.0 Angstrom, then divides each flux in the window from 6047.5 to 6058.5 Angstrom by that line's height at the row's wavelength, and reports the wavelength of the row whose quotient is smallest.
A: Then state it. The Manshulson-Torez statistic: 6055.0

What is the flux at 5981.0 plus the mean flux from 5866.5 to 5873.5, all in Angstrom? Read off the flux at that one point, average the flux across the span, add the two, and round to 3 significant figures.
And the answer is 33.9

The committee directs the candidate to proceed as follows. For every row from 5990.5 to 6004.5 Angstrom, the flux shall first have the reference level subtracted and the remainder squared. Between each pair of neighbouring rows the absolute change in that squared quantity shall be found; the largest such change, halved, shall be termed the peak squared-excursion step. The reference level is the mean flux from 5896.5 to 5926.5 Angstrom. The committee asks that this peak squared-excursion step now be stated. 0.55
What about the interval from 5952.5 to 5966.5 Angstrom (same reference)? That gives 0.17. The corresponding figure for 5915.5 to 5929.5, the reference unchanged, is 0.42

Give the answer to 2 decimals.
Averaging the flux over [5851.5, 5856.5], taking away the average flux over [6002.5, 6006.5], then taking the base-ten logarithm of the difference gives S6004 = 0.04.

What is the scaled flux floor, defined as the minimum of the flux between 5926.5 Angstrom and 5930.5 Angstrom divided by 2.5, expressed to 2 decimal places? 7.16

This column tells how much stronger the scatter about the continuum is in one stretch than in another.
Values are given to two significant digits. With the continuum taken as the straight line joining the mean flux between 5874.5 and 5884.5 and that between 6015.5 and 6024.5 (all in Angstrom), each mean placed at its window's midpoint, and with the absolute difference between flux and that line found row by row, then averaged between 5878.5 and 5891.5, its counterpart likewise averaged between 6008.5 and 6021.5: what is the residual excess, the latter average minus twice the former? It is -2.2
